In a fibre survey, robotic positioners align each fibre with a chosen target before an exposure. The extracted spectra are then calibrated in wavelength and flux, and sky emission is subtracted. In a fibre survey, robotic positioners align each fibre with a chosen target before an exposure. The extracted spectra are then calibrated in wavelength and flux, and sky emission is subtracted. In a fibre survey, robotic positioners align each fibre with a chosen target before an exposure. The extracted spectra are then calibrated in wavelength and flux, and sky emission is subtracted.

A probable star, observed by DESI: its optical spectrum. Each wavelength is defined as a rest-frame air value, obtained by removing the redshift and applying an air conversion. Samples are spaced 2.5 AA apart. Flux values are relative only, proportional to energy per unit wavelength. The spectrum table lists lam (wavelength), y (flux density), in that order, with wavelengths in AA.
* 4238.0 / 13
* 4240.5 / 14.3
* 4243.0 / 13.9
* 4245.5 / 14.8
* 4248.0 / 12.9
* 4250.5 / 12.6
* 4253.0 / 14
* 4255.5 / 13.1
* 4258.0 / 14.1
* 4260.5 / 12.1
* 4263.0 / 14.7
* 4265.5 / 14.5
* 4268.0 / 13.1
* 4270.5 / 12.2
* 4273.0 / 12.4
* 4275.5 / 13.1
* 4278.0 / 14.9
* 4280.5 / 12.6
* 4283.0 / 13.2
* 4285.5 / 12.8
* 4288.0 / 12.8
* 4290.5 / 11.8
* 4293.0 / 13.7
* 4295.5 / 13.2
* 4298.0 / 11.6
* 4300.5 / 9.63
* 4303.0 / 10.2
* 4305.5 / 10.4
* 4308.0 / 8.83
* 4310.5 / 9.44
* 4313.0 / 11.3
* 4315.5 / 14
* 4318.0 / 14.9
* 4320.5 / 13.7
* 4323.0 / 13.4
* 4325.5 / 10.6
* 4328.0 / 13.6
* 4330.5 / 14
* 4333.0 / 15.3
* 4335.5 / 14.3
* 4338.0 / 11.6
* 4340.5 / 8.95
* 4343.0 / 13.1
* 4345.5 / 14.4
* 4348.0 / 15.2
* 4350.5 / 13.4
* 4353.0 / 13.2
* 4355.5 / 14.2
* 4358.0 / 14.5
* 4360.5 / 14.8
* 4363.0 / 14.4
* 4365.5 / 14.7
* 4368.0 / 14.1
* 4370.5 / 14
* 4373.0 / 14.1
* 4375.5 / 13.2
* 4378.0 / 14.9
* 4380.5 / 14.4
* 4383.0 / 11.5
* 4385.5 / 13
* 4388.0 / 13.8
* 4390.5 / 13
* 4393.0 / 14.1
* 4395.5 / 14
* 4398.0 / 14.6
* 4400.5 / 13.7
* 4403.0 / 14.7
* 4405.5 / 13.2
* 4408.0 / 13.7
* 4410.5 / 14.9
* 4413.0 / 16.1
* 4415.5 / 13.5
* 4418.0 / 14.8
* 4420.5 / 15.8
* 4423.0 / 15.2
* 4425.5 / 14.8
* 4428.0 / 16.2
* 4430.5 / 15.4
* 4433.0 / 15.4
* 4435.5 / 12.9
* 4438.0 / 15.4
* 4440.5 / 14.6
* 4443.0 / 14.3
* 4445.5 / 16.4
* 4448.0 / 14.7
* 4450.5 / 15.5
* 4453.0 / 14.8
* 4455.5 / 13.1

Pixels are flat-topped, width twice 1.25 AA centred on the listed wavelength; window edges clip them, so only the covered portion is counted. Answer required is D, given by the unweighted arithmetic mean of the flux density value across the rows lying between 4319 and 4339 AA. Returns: 13.3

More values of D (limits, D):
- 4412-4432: 15.2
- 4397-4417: 14.3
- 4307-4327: 12.0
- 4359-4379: 14.3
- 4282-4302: 12.3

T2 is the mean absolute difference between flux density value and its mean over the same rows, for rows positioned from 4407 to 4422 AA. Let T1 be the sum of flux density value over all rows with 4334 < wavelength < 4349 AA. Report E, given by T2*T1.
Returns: 62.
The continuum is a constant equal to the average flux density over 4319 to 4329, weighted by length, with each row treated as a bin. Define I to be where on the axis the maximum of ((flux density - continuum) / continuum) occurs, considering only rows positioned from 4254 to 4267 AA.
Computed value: 4263.0 AA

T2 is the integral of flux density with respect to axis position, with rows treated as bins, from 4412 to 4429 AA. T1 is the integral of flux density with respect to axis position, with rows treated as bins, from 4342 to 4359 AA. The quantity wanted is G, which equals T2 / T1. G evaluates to 1.08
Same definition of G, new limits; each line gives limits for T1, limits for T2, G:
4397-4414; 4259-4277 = 0.97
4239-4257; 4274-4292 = 0.95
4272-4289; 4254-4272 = 1.08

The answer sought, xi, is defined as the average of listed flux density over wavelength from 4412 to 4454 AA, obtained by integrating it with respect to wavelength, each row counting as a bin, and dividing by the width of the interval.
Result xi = 15.0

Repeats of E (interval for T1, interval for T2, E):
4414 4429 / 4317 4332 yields 83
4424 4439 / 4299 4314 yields 60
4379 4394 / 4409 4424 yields 52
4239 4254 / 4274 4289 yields 46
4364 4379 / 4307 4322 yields 185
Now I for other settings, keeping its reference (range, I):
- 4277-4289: 4278.0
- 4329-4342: 4333.0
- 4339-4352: 4348.0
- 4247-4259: 4258.0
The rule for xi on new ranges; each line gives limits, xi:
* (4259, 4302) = 12.8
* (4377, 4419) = 14.0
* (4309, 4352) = 13.0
